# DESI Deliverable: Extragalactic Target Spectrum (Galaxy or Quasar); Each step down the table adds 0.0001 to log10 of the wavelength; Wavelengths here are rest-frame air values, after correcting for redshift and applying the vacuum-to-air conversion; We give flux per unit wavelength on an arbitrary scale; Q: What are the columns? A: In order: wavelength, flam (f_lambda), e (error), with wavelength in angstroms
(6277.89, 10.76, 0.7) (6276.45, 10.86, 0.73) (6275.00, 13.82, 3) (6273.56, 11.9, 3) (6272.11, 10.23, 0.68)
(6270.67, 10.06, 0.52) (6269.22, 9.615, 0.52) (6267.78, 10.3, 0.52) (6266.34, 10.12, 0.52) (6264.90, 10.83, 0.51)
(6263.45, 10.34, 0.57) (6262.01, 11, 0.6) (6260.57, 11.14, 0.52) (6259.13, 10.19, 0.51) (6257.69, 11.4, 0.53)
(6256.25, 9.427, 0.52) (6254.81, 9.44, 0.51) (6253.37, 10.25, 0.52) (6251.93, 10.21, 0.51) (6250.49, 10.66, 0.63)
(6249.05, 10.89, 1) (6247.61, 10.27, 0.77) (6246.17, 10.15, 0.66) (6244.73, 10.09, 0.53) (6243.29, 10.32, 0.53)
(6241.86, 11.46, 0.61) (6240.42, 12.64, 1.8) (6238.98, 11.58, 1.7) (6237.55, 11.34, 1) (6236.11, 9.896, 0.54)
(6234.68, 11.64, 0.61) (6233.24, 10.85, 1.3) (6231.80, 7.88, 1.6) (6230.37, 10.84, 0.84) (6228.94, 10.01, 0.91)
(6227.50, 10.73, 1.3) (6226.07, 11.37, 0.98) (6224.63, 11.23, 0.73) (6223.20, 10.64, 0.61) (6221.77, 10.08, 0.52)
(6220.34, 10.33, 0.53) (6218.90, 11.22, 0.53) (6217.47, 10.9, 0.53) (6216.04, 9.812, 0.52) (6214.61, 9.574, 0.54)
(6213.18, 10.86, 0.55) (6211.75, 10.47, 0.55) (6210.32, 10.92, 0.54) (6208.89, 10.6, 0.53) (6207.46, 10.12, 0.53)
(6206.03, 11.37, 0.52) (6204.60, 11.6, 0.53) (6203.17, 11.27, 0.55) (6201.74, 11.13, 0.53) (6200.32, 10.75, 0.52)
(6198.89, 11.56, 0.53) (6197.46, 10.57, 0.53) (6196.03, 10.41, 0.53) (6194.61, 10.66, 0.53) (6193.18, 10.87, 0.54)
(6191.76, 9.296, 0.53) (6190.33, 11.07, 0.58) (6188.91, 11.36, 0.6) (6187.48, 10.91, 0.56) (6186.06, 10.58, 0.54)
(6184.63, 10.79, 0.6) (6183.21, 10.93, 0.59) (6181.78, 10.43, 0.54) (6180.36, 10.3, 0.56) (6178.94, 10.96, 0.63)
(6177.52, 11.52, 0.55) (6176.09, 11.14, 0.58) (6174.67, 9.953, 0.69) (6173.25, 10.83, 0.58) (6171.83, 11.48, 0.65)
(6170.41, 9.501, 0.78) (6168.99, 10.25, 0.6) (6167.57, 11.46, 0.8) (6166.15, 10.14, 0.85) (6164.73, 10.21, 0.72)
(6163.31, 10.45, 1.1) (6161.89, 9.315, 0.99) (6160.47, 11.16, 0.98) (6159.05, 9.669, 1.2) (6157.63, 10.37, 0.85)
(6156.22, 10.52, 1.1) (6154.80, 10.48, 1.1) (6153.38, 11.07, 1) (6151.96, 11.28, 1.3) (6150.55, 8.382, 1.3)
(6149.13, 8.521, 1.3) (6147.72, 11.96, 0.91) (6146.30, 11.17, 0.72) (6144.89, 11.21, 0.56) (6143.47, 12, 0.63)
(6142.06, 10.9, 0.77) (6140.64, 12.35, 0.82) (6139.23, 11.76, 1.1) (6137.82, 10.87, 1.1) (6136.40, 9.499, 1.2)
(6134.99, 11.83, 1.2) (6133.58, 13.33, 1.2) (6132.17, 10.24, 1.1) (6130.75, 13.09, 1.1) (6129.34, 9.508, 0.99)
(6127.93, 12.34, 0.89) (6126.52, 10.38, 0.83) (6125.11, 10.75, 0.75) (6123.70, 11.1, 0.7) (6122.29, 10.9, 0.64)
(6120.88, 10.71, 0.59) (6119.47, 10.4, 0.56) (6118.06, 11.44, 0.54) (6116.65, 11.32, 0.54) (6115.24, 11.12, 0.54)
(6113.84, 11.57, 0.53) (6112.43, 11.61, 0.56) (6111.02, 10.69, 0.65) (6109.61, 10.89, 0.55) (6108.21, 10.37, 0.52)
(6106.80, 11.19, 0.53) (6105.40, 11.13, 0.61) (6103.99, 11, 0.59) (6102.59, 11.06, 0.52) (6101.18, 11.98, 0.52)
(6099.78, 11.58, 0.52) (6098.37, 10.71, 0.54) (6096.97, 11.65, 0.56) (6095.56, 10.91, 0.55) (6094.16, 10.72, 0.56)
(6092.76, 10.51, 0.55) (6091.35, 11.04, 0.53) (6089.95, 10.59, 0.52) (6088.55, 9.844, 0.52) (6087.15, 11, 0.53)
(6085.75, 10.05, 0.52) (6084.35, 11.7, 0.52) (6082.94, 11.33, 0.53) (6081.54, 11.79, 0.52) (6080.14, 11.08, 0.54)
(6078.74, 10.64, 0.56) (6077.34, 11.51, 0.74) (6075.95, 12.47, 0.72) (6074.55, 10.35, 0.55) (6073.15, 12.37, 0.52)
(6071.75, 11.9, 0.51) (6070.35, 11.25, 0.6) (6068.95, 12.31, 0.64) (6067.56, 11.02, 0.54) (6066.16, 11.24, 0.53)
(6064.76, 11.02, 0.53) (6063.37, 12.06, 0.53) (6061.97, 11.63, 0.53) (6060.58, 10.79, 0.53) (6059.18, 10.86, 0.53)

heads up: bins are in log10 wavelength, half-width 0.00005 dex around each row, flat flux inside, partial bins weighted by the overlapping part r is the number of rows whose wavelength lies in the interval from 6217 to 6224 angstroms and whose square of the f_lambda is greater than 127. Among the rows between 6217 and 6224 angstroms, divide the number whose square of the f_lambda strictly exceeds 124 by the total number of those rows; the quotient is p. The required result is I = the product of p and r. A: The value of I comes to 0.00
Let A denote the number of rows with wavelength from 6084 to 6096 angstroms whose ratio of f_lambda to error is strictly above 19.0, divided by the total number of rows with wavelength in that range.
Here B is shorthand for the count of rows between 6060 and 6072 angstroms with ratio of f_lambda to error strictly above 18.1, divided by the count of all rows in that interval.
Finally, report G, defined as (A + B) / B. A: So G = 1.89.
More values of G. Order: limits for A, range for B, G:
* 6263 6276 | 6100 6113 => 1.50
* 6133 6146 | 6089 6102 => 1.22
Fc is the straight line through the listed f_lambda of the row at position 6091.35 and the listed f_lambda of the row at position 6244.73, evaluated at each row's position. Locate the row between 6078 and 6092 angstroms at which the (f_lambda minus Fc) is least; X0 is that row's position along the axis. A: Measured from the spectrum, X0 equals 6088.55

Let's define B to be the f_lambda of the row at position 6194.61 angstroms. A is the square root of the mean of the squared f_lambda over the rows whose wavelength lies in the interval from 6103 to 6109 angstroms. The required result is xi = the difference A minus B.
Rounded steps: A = 10.9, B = 10.66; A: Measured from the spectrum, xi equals 0.3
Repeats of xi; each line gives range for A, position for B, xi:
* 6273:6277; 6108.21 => 1.9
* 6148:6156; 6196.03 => -0.4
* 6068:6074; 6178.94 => 1.0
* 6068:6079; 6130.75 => -1.5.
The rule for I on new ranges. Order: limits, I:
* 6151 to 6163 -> 0.25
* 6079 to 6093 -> 0.90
